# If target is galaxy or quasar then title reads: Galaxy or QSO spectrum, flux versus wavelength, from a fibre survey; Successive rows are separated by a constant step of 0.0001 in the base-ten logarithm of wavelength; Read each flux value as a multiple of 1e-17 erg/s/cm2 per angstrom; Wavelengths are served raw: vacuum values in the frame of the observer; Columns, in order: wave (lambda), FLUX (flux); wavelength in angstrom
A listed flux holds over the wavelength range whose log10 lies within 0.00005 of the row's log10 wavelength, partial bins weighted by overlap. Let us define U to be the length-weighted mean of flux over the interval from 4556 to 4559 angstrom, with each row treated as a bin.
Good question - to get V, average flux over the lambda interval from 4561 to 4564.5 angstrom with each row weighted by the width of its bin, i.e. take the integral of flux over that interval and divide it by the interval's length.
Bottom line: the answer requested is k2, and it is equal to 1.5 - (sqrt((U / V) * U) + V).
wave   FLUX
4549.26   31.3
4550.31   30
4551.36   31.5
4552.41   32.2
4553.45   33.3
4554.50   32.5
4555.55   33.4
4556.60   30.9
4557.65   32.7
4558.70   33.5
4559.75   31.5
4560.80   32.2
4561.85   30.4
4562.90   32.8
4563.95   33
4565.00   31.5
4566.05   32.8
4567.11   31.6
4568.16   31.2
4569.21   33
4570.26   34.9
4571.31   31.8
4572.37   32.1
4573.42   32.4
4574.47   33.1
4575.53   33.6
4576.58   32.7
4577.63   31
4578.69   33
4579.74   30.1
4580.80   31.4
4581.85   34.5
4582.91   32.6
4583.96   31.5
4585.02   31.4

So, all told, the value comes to -36.30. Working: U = 32.3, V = 32.1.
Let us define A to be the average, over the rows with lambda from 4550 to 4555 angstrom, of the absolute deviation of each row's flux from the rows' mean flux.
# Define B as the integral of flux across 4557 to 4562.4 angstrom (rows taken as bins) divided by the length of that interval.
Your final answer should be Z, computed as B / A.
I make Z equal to 35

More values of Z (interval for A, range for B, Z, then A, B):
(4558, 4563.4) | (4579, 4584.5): 35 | 0.90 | 32.06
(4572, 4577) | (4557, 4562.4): 70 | 0.46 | 32.03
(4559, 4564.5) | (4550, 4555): 39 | 0.82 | 32.00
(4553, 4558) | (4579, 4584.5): 47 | 0.69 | 32.06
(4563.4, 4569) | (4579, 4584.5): 46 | 0.70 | 32.06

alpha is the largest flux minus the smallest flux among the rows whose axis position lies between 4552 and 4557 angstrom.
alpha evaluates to 2.5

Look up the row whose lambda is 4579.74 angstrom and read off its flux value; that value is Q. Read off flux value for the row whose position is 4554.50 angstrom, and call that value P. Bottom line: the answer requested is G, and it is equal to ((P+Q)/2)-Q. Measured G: 1.2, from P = 32.5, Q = 30.1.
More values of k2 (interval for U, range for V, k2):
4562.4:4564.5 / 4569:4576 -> -37.20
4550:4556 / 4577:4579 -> -36.10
